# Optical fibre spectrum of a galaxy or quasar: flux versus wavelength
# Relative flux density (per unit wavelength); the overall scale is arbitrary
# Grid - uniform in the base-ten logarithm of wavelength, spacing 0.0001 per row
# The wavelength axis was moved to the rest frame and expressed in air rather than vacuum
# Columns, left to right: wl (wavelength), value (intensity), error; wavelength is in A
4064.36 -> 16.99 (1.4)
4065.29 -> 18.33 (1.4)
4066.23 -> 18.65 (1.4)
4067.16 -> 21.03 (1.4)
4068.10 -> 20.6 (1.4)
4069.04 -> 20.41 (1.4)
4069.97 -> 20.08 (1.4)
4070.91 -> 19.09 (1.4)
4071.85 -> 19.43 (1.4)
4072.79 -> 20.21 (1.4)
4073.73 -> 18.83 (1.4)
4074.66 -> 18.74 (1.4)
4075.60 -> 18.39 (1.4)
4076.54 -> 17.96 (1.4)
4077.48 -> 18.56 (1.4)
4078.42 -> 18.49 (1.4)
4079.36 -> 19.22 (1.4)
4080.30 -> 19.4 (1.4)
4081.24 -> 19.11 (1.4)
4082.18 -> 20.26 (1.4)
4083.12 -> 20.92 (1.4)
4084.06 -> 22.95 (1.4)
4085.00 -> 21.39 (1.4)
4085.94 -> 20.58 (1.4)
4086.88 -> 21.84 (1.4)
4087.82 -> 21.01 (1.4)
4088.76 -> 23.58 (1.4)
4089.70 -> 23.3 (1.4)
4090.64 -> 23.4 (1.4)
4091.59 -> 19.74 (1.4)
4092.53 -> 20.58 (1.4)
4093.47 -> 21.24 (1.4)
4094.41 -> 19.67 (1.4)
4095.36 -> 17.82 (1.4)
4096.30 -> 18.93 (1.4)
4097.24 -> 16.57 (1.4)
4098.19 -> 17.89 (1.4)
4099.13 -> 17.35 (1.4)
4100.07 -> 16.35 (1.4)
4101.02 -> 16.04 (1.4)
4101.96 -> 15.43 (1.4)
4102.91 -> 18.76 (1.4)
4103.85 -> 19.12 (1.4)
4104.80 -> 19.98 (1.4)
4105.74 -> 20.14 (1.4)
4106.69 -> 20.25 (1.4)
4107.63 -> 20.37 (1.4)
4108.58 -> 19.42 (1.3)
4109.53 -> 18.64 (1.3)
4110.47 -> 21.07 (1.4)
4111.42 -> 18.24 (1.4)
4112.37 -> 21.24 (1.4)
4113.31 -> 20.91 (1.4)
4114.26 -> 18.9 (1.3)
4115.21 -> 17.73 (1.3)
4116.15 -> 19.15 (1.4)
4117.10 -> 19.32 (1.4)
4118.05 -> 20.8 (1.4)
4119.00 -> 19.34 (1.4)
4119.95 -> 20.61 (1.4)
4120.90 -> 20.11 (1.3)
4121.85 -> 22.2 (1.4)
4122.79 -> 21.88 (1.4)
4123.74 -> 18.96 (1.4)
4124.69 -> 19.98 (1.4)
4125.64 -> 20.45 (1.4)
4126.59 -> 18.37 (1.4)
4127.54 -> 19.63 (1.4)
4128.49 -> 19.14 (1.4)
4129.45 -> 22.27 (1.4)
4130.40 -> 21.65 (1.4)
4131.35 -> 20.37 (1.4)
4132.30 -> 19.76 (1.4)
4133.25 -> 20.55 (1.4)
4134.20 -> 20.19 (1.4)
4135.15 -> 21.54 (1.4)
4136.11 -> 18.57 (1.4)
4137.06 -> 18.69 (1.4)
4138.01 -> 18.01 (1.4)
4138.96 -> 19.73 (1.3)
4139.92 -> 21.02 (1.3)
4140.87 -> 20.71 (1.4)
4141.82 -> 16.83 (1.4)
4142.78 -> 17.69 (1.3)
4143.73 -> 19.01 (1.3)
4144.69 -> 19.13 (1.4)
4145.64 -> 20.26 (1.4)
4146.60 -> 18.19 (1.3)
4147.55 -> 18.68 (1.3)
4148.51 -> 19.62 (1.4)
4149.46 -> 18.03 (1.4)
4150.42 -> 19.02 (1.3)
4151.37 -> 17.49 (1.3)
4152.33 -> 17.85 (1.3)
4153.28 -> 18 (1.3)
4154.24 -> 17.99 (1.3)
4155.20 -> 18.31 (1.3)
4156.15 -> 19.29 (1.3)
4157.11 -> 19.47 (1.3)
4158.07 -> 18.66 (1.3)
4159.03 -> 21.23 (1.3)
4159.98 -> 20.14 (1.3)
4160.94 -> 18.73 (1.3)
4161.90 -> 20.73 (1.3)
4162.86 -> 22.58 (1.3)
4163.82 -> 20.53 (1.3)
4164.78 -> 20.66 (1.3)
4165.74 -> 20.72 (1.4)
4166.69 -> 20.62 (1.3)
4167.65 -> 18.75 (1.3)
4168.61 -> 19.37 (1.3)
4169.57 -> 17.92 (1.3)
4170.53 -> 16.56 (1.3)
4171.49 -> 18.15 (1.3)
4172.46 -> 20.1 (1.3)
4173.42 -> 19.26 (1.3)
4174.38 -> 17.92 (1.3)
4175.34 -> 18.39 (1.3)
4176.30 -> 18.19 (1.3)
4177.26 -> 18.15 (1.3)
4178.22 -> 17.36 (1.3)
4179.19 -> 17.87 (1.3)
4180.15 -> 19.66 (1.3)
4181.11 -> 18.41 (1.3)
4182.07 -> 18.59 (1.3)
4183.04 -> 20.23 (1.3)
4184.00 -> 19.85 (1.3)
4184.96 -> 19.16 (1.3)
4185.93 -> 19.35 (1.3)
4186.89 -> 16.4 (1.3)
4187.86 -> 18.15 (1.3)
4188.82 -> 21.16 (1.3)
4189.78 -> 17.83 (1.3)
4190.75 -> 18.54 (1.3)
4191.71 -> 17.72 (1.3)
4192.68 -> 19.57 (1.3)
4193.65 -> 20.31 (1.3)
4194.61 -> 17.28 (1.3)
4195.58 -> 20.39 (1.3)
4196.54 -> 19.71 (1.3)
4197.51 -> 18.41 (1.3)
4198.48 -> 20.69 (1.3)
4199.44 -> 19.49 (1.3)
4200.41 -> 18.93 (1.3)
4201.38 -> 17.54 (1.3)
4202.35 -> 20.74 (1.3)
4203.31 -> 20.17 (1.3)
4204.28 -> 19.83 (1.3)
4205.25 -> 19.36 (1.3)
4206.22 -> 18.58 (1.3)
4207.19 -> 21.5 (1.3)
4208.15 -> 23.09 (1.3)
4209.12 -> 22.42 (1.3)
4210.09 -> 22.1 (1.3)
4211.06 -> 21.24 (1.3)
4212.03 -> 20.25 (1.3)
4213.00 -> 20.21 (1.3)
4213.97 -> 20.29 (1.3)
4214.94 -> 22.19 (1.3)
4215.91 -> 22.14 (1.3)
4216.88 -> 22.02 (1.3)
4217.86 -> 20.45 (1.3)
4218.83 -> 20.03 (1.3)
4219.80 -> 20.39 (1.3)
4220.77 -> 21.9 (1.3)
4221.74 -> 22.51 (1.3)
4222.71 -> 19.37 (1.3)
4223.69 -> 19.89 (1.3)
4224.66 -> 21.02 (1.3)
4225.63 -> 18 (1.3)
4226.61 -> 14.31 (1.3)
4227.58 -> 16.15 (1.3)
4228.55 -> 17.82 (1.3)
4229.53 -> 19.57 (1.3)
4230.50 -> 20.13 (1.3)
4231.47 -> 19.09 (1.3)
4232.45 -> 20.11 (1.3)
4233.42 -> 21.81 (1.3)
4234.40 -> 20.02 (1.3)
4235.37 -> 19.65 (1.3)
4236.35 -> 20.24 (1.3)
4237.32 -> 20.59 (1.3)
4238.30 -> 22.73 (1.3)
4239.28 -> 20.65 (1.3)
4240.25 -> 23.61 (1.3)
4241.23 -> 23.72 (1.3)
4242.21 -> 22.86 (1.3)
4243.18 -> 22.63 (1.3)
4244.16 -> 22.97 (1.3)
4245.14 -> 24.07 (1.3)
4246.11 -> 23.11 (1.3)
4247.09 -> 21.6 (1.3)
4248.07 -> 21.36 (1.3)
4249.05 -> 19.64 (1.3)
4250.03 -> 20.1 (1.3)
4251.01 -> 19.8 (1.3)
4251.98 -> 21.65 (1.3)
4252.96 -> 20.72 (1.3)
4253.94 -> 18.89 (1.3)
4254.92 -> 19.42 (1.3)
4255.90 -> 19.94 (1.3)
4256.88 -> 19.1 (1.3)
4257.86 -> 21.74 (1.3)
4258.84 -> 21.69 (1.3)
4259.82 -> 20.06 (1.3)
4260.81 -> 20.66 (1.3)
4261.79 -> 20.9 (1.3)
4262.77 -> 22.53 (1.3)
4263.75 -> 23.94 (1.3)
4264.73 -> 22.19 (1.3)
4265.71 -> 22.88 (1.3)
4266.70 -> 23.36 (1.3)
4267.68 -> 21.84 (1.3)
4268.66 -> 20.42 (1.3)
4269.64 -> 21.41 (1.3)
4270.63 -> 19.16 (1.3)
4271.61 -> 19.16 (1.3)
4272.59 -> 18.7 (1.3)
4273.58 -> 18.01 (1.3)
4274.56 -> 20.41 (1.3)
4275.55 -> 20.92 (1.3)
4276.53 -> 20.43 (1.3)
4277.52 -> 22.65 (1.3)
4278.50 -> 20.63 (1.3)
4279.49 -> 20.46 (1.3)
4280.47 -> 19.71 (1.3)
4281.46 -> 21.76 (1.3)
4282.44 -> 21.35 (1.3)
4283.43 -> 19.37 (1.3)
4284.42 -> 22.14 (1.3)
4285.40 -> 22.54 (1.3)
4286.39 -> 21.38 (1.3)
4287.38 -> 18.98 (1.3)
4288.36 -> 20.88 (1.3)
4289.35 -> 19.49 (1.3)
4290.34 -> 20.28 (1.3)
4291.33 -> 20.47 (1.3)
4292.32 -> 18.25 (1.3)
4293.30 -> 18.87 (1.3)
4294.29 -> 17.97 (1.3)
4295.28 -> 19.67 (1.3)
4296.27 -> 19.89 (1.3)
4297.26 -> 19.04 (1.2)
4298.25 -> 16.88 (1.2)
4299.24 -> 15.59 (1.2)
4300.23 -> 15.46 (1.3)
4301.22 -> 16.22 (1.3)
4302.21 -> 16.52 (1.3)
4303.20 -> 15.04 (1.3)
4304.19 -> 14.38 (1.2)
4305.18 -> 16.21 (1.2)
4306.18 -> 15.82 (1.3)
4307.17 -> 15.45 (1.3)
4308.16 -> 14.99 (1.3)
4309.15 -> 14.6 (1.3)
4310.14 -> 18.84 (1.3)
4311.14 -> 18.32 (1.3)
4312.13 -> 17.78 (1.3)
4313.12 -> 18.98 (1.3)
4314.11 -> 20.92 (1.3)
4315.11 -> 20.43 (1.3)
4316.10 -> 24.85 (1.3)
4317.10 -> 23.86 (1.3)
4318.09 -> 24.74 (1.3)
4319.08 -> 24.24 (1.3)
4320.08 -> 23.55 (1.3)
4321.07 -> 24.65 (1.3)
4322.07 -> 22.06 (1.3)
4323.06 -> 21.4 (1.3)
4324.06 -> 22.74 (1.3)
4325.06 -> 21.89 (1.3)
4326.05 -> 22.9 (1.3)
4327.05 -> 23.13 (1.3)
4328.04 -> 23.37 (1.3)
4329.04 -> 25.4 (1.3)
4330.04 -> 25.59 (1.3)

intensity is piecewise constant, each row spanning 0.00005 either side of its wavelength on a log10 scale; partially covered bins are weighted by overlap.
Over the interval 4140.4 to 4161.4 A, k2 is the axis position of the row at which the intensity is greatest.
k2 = 4159.03 A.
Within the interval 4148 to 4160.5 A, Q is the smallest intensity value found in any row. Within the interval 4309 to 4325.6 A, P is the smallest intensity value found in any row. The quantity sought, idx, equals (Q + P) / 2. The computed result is 16.0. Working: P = 14.6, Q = 17.49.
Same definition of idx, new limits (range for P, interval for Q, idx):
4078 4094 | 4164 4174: 17.5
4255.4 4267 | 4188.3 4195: 18.2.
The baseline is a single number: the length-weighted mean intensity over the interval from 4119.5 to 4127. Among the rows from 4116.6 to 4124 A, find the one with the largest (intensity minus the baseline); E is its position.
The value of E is 4121.85 A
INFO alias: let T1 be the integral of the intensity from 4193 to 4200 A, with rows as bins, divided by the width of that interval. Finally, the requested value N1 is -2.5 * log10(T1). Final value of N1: -3.22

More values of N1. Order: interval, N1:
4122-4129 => -3.25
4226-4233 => -3.15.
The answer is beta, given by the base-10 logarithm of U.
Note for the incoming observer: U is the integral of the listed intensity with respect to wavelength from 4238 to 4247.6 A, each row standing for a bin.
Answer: 2.34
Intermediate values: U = 219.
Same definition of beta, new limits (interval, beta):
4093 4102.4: 2.22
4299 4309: 2.19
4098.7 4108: 2.23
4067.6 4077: 2.26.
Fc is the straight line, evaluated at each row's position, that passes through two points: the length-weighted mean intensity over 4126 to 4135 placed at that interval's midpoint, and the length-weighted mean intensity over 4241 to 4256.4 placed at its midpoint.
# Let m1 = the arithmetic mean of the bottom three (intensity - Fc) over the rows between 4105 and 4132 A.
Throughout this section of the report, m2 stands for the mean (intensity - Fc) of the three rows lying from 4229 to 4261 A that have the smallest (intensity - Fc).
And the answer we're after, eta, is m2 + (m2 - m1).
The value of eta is -3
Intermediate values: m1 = -2.0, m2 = -2.3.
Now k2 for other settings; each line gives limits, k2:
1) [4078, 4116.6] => 4088.76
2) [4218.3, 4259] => 4245.14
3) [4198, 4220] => 4208.15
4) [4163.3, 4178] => 4165.74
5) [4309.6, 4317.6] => 4316.10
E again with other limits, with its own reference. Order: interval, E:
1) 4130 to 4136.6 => 4130.40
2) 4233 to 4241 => 4240.25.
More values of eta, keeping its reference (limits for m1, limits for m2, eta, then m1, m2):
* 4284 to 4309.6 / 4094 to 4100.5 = 1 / -7.3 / -3.2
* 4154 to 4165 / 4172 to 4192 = -5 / -2.2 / -3.6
